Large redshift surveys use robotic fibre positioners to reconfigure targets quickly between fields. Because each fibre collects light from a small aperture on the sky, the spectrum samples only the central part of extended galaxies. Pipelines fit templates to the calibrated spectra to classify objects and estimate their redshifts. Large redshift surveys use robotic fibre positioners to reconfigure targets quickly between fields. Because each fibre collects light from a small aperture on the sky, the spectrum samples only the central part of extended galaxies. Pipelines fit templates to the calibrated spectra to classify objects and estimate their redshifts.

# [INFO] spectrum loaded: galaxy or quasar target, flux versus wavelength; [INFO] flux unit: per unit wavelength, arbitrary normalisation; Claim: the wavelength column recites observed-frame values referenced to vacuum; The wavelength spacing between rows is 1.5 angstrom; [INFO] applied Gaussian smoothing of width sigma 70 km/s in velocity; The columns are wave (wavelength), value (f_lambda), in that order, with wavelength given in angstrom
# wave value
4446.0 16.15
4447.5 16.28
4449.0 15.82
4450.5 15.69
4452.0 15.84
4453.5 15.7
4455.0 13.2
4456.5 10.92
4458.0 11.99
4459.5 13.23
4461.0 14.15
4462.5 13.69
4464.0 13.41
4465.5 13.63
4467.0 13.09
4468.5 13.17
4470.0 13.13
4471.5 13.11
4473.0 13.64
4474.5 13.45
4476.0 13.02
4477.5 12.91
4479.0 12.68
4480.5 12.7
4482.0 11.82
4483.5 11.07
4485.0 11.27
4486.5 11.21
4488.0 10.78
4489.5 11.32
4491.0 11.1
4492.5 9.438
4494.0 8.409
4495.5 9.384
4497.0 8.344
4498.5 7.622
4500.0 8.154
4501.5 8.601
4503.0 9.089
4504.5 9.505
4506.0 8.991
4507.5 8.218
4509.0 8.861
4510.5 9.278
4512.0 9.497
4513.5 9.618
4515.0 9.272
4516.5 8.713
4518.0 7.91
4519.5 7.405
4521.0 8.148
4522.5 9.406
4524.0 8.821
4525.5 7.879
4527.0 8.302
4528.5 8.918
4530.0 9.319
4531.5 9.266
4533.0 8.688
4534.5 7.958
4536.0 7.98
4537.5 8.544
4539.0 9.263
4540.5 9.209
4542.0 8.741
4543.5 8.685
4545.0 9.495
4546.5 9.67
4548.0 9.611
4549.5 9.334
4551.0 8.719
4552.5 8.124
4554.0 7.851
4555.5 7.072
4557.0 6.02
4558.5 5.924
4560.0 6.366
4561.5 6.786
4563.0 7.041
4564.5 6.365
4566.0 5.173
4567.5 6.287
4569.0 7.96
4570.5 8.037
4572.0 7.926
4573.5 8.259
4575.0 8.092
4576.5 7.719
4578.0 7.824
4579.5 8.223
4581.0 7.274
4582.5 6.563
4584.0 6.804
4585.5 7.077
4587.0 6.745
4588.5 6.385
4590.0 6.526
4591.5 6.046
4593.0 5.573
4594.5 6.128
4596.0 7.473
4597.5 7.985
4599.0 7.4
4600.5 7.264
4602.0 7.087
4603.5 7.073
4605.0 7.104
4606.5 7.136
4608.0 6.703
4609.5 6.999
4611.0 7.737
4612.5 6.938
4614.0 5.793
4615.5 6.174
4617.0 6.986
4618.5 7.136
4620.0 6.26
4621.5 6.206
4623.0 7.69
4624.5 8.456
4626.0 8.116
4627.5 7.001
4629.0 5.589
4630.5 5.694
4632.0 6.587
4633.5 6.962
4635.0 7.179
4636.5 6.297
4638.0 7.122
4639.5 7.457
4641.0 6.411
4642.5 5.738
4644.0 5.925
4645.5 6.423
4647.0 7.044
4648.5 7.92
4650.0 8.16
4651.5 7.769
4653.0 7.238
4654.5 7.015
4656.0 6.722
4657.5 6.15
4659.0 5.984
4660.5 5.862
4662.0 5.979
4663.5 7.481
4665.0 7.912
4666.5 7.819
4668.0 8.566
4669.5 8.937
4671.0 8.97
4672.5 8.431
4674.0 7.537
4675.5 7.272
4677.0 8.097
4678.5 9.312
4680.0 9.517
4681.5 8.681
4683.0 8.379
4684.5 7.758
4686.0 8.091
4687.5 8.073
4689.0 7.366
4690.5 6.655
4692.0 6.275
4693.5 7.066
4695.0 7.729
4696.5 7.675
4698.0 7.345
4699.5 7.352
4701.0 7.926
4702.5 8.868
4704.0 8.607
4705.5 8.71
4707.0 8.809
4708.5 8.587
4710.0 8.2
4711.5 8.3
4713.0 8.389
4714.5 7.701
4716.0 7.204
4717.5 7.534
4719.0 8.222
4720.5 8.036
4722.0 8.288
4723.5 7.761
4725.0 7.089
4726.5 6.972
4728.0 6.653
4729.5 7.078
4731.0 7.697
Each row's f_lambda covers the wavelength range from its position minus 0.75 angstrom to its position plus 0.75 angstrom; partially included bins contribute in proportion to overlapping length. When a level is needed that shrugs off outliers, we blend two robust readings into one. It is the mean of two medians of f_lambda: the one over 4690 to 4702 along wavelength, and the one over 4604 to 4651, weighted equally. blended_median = 7.2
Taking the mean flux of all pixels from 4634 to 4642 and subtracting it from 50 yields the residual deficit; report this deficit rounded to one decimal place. 43.1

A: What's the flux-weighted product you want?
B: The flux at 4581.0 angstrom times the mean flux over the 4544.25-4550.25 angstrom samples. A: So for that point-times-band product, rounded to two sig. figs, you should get 69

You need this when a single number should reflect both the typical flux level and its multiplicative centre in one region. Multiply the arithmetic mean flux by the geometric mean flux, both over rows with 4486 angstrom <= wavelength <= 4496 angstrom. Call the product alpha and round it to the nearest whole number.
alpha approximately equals 104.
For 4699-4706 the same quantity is 69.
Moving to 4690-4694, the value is 44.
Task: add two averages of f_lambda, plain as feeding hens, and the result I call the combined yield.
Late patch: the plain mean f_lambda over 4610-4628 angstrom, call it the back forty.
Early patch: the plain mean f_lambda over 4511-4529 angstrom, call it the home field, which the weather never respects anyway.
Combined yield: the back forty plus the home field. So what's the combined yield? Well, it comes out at 15.7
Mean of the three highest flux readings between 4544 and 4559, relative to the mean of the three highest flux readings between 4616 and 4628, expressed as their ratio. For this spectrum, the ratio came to 1.19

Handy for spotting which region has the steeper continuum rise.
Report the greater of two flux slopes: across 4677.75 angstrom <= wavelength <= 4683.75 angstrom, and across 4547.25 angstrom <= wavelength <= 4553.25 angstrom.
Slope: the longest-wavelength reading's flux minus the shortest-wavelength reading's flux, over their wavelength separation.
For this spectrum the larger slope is -0.21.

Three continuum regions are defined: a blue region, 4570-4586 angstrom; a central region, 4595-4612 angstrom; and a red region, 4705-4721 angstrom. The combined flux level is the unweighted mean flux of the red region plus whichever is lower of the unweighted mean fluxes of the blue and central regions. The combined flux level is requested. 15.4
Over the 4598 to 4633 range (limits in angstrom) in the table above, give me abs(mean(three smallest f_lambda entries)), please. 5.7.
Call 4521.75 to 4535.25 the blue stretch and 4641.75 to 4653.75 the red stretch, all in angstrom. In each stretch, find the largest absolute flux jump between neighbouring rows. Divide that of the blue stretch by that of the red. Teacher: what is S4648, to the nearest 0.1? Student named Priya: 1.1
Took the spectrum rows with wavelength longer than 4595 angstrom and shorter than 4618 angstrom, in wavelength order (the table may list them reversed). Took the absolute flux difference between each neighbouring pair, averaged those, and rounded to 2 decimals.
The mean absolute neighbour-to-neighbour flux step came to 0.44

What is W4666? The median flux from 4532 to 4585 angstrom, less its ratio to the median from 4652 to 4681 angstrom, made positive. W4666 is 6.9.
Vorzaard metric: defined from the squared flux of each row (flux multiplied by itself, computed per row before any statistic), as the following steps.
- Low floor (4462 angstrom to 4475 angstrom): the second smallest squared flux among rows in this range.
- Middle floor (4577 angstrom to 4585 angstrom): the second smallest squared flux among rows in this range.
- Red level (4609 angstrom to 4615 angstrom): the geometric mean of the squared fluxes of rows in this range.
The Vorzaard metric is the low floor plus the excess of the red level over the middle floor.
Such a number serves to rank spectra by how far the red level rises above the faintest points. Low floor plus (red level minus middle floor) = 172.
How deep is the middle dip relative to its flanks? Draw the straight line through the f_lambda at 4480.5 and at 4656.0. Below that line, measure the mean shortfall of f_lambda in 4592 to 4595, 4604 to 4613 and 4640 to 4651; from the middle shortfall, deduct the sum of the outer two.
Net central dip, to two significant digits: -2.0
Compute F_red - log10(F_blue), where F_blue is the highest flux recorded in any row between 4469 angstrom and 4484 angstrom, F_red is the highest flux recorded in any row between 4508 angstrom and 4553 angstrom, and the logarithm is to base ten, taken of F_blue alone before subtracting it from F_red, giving 8.54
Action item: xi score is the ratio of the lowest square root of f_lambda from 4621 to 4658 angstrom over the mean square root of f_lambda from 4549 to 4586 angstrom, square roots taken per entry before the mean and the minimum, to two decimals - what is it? 0.88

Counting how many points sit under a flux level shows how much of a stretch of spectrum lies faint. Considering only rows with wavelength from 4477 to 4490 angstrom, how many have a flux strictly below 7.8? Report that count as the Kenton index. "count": 0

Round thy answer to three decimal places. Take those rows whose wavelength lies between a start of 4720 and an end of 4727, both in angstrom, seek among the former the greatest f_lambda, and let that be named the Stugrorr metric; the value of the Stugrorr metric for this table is 8.288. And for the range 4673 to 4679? 9.312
